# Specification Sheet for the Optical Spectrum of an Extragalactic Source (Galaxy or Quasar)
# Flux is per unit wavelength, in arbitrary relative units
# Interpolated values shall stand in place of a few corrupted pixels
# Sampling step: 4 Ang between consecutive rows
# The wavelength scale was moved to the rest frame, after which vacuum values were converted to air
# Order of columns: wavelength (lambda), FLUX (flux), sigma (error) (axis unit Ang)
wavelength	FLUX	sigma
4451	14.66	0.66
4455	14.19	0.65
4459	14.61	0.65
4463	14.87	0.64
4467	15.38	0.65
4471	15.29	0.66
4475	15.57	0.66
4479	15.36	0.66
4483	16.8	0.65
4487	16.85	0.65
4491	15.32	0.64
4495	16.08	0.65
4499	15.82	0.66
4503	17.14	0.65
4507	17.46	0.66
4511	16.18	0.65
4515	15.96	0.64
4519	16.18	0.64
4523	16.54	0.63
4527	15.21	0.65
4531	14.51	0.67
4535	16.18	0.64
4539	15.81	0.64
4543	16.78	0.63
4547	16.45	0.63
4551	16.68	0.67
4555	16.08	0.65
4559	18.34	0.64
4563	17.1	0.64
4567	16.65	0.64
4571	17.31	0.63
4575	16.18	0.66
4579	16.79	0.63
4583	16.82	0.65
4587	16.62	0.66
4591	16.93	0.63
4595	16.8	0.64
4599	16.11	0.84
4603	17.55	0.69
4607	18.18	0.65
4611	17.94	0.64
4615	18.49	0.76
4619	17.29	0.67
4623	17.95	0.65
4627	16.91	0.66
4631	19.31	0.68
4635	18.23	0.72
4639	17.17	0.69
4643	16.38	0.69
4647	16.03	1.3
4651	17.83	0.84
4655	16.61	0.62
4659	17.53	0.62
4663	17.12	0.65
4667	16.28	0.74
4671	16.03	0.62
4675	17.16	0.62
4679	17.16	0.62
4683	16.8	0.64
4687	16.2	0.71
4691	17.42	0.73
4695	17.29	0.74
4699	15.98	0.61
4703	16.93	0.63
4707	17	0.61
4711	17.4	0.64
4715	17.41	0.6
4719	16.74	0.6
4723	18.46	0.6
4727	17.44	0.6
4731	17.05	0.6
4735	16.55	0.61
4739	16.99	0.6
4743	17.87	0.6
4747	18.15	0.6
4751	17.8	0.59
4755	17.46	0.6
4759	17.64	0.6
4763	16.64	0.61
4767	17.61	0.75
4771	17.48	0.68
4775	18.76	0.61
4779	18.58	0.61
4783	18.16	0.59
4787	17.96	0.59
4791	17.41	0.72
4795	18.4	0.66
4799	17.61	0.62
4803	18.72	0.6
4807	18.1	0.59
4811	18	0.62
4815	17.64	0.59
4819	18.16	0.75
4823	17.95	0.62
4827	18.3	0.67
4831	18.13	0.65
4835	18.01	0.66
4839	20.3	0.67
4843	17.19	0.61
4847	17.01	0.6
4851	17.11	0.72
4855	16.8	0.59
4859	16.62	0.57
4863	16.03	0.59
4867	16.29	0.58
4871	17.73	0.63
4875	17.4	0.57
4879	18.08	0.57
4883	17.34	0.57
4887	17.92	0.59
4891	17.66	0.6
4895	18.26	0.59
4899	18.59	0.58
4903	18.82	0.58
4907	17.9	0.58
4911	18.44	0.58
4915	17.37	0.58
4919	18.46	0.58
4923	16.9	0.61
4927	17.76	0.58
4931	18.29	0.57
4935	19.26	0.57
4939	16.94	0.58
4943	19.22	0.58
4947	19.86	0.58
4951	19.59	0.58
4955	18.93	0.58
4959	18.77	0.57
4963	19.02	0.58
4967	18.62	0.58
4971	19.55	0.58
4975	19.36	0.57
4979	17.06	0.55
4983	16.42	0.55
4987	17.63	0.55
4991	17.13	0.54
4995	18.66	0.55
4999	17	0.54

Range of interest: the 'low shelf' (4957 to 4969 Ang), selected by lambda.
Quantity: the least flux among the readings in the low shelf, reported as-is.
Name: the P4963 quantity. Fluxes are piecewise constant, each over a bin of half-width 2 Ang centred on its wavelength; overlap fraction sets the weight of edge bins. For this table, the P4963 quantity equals 18.62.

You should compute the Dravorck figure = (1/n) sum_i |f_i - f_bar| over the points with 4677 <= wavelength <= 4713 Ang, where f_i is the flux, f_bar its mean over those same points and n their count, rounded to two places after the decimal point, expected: 0.39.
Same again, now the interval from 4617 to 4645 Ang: 0.76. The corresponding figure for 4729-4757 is 0.47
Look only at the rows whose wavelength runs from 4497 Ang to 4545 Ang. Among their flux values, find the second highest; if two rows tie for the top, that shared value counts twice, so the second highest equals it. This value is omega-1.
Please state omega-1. 17.14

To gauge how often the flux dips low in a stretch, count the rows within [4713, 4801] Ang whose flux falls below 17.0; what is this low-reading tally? 4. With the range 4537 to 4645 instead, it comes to 15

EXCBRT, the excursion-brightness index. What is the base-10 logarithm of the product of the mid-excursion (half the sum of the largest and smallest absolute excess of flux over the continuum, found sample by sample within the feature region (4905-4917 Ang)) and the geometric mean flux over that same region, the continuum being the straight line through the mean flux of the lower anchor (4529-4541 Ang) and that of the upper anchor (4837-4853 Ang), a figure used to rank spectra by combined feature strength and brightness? 0.99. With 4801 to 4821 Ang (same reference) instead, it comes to 1.03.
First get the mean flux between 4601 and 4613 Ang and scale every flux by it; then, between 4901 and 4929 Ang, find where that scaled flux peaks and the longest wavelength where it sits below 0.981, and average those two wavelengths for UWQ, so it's 4913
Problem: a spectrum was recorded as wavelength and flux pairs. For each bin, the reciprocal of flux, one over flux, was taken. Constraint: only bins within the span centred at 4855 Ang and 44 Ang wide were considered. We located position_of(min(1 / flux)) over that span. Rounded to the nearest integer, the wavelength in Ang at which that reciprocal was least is 4839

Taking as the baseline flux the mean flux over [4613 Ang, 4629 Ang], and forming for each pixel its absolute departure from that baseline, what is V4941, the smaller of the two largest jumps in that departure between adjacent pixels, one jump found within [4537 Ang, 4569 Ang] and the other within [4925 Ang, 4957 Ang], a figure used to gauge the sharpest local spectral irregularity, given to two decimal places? 0.97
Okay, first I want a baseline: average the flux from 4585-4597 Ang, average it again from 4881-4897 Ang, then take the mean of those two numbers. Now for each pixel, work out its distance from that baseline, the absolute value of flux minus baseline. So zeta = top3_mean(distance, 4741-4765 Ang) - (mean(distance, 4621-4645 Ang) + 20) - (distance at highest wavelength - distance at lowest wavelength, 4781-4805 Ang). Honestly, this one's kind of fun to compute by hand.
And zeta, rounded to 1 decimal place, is -20.7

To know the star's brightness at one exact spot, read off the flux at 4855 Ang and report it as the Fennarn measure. 16.8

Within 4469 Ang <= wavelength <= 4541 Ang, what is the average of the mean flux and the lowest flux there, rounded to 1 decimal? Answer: 15.3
